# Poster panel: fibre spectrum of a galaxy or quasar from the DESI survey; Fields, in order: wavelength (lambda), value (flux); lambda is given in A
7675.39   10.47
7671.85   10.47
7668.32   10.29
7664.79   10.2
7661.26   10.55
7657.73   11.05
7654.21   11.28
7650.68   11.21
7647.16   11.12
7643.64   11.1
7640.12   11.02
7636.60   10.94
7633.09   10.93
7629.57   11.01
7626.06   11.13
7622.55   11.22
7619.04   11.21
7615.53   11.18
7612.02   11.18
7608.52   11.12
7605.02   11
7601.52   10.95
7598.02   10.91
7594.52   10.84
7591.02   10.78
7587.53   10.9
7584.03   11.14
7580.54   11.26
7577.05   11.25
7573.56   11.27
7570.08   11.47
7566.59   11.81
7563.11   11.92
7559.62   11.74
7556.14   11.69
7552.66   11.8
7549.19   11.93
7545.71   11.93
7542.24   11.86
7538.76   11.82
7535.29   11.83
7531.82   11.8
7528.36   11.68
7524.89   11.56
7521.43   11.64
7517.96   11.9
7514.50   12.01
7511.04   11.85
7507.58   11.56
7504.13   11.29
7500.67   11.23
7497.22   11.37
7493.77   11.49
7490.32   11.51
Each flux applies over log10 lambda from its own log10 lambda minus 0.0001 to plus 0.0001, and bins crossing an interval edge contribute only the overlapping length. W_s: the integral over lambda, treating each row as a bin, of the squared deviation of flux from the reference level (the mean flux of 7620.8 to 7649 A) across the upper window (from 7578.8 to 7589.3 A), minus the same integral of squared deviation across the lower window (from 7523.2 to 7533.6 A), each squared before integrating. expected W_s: -4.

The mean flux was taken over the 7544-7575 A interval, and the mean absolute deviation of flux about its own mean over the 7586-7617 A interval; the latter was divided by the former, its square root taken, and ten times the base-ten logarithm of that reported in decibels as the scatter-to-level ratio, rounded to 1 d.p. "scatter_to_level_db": -9.9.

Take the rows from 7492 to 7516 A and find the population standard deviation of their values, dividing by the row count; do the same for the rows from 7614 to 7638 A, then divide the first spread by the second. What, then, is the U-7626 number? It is 2.31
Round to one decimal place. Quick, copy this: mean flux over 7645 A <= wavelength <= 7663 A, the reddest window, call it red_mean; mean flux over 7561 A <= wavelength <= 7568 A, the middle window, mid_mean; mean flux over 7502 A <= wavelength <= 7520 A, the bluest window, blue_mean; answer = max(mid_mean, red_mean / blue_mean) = 11.9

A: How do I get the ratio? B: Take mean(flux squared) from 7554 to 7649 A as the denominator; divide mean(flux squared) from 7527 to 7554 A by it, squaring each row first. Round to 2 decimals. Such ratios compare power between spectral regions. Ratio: 1.12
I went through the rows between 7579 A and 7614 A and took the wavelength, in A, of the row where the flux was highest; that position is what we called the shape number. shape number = 7580.54 A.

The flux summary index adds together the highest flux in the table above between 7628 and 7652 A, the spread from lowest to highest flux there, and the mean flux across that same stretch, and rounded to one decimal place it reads 22.5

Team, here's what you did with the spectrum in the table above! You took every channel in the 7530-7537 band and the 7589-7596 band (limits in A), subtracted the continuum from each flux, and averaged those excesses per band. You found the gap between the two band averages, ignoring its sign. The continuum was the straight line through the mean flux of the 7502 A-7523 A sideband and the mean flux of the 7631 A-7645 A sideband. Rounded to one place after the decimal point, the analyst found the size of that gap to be 0.7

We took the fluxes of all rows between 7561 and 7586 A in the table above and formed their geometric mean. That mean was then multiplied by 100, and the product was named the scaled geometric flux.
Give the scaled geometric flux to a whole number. 1144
